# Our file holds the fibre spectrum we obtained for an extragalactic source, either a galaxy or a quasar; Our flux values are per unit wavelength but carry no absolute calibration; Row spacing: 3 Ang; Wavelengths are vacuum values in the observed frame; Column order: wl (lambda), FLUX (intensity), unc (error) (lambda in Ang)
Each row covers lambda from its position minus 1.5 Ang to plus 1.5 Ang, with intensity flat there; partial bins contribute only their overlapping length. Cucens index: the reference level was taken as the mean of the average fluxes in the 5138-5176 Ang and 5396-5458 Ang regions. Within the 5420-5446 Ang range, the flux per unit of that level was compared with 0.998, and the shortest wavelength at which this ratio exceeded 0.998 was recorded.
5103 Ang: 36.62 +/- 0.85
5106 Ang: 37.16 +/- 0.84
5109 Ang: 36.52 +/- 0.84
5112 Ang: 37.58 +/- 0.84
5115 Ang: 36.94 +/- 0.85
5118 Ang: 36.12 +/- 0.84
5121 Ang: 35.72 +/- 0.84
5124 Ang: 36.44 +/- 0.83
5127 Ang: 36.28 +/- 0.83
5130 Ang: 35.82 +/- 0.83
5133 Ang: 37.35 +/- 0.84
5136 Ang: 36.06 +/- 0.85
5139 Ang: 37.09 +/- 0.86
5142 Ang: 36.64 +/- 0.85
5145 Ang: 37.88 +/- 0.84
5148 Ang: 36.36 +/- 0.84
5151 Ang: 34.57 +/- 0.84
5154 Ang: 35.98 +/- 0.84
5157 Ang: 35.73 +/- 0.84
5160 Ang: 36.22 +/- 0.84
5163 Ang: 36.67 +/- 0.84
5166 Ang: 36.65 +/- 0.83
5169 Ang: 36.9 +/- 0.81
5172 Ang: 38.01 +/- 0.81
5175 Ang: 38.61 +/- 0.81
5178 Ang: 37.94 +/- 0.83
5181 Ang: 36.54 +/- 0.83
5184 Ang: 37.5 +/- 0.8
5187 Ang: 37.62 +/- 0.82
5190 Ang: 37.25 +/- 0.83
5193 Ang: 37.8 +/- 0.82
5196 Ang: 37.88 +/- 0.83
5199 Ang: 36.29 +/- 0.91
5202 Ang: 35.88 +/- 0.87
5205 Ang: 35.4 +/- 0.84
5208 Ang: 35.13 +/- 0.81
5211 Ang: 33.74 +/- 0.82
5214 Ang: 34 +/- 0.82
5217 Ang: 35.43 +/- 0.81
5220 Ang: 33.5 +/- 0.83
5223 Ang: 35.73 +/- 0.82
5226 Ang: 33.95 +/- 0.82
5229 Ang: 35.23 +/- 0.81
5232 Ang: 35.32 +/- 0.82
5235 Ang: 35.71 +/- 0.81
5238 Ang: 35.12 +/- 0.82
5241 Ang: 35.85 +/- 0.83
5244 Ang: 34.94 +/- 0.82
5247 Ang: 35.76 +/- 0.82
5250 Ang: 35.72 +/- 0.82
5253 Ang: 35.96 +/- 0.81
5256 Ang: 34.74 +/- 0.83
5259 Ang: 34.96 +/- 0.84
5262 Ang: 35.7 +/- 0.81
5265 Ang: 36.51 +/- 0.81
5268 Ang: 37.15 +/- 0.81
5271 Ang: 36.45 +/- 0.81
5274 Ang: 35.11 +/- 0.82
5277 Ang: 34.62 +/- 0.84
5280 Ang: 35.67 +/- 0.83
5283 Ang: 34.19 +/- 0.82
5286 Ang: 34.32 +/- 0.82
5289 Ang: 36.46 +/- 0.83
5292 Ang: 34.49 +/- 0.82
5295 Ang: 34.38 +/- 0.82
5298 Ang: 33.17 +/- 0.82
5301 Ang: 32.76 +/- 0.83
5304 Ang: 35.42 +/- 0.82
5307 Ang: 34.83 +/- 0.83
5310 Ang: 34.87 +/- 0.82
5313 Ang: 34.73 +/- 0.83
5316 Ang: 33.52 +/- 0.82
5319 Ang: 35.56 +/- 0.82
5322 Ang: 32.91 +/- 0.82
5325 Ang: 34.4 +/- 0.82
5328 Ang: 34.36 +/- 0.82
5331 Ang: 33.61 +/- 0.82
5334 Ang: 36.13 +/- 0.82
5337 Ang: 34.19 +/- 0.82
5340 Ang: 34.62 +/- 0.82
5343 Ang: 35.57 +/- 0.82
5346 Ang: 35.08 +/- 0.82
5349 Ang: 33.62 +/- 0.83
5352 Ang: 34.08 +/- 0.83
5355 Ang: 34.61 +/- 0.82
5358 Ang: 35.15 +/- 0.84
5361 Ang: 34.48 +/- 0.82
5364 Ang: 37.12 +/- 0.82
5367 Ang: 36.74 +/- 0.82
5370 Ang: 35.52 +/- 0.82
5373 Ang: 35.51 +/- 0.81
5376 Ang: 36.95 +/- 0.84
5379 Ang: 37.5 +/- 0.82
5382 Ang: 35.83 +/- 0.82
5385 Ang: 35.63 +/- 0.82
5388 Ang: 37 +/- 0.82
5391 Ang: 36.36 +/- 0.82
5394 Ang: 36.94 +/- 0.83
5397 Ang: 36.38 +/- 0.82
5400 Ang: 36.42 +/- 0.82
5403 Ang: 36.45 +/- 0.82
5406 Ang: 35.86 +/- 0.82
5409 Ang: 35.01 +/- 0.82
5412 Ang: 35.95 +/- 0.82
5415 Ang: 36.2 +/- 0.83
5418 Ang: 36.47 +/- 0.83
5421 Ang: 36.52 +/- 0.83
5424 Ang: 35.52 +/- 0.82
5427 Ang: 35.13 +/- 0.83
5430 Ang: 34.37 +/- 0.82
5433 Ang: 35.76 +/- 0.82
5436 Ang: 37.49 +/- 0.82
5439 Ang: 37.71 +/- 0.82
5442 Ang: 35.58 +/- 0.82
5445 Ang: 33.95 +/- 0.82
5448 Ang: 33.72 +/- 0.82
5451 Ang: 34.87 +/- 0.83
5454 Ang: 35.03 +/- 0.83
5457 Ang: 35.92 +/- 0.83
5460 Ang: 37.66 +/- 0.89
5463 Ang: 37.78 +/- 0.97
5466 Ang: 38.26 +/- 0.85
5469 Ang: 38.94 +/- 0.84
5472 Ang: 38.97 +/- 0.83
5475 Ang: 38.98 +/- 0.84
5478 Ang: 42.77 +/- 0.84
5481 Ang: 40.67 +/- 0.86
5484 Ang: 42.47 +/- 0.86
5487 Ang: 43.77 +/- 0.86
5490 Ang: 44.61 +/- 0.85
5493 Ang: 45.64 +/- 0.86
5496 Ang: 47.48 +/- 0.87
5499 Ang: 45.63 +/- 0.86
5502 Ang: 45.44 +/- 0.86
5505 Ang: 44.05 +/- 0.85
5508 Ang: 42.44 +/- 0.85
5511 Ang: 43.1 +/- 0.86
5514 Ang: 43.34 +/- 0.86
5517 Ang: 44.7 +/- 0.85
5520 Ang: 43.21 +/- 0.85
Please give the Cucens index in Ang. 5421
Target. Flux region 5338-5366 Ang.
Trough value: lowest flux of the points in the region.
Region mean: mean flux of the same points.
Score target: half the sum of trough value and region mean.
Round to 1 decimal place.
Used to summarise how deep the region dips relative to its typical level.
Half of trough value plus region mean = 34.3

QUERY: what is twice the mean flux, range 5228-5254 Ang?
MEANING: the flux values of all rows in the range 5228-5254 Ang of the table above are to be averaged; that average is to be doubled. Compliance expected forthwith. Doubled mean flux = 71.0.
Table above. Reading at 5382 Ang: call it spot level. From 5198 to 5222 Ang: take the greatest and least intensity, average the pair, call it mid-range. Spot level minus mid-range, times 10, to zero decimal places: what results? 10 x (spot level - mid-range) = 9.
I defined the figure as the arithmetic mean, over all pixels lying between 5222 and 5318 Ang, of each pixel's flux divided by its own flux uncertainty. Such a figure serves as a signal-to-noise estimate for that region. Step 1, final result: 42.8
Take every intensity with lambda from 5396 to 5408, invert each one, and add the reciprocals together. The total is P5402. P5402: 0.110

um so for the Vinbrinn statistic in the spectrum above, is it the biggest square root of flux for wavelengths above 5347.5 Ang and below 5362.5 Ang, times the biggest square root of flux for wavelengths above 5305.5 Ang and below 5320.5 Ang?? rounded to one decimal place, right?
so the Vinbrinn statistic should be 35.4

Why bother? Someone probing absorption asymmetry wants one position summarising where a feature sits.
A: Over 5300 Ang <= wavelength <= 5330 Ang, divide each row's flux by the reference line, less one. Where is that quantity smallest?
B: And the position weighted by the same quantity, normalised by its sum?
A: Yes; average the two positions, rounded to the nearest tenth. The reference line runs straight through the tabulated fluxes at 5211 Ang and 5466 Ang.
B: 5318.8 Ang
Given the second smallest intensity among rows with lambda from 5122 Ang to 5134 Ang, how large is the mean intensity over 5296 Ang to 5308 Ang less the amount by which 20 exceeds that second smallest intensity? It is 50.3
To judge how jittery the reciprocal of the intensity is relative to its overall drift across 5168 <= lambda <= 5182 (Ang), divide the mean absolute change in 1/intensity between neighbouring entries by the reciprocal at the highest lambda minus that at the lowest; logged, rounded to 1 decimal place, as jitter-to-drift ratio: 2.5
